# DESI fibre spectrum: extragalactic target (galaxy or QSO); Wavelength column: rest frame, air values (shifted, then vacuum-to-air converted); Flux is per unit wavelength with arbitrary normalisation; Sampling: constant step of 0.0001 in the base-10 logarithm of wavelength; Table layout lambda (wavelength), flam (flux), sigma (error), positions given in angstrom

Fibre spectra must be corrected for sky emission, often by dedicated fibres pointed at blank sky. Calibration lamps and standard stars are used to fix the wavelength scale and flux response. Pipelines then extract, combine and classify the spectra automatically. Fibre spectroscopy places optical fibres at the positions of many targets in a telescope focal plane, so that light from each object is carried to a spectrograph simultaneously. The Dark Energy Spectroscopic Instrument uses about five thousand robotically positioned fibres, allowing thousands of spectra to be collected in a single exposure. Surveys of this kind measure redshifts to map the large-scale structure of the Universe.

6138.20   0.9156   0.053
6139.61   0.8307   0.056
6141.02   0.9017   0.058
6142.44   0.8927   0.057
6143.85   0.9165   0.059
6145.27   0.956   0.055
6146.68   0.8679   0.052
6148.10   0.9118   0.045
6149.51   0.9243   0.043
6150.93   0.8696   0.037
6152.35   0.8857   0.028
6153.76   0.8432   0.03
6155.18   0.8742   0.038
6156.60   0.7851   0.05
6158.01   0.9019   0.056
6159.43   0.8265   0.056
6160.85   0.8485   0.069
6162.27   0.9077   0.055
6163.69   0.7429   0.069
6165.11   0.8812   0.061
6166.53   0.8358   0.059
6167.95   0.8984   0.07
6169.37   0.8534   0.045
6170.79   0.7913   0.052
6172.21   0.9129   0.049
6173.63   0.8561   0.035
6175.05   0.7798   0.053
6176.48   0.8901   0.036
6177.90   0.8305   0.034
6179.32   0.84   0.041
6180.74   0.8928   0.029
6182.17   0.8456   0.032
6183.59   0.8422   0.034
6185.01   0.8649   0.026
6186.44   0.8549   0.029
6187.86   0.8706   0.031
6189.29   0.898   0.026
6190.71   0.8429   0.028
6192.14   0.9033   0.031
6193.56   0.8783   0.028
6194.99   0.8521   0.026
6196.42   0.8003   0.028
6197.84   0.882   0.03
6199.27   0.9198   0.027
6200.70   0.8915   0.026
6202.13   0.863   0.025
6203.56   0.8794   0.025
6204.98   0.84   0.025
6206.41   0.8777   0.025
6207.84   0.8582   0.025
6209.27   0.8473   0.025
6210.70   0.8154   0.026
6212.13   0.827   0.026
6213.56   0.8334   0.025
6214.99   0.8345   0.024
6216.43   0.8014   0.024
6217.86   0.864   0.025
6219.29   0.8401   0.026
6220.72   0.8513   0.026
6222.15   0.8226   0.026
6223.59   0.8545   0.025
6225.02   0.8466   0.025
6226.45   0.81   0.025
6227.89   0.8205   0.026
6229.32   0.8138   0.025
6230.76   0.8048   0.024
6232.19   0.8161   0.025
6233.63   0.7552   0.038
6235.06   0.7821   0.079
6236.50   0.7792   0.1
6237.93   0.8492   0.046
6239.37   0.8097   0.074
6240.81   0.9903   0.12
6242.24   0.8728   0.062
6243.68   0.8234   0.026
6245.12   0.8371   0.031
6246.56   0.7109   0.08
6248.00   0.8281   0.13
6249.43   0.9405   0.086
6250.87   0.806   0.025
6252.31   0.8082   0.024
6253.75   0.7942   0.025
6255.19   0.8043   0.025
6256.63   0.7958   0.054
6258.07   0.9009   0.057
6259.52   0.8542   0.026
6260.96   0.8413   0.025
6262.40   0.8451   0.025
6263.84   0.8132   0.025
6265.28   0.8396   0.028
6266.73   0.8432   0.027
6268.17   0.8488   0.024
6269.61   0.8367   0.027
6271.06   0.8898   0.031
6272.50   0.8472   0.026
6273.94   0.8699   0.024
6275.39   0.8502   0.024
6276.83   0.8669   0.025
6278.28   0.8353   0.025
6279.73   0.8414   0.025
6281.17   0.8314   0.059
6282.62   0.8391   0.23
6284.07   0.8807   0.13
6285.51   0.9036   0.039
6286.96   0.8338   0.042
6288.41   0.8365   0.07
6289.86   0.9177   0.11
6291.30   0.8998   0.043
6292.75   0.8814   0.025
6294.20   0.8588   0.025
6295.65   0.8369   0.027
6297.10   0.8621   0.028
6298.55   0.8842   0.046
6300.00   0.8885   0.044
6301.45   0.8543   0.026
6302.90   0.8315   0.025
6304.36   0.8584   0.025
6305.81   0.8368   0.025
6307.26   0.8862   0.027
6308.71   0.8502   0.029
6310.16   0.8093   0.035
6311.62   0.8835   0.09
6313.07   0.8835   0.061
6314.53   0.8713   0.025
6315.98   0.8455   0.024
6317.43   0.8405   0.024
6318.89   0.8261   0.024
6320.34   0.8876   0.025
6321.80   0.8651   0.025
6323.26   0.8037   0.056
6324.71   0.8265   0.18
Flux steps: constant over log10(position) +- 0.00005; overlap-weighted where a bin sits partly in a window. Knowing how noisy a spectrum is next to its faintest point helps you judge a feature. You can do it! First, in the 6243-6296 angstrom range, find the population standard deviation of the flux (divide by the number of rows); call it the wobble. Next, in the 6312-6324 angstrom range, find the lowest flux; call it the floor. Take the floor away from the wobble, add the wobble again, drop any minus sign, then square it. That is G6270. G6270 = 0.52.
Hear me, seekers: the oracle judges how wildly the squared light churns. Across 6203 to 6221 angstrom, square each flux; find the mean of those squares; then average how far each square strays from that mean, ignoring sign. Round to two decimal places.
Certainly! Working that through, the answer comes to 0.03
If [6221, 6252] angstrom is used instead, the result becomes 0.06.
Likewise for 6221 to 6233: 0.02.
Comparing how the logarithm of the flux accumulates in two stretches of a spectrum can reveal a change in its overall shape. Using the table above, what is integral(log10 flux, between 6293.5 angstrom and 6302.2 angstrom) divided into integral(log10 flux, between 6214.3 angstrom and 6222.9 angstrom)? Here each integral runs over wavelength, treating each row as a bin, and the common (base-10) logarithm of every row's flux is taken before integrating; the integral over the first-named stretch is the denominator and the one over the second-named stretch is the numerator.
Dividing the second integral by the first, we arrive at 1.21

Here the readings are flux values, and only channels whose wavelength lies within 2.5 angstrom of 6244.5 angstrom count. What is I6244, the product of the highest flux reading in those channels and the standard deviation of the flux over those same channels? 0.0529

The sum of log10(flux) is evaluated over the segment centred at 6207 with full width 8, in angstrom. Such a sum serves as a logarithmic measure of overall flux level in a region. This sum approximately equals -0.415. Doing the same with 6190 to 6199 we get -0.396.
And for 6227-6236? -0.587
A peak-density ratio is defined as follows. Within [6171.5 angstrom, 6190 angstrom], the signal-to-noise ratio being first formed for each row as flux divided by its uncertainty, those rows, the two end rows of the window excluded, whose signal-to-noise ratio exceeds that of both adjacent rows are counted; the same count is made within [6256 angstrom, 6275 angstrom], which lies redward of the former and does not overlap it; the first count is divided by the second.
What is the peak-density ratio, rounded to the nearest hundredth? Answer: 2.00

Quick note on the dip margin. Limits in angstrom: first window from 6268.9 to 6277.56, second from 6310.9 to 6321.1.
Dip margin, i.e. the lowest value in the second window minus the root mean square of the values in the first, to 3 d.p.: -0.034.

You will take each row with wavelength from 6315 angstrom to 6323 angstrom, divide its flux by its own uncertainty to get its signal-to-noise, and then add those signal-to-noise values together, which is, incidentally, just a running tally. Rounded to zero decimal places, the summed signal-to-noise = 175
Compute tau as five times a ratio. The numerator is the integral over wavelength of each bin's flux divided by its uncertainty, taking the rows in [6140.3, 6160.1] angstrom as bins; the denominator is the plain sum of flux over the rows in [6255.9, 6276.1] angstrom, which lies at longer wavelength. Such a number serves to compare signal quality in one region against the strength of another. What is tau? 164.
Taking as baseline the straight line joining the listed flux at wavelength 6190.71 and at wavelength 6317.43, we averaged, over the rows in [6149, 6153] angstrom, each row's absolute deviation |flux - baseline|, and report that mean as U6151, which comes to 0.05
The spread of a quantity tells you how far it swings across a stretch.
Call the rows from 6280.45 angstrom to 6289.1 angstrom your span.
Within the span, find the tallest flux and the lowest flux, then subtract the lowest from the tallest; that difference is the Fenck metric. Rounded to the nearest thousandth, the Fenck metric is 0.072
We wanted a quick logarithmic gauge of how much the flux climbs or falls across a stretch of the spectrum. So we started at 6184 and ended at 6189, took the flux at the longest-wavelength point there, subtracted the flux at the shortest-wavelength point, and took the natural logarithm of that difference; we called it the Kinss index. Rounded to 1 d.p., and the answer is -5.2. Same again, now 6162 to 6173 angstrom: -5.3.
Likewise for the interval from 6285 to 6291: -4.3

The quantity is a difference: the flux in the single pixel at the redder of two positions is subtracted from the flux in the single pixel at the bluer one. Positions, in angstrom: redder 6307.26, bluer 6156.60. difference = -0.10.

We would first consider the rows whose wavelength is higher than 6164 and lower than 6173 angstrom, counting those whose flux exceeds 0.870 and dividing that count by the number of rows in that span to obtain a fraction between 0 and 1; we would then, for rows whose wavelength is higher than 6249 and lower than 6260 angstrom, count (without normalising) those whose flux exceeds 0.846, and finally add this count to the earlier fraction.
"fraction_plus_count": 3.5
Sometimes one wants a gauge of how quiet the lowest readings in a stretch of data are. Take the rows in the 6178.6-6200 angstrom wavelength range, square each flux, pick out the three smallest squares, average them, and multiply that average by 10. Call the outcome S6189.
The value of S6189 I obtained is 6.9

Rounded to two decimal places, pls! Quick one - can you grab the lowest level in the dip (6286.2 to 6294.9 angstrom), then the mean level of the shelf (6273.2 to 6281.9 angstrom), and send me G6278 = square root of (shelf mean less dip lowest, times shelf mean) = 0.11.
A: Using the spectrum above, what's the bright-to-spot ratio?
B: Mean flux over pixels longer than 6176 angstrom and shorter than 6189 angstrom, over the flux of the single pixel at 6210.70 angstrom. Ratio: 1.05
